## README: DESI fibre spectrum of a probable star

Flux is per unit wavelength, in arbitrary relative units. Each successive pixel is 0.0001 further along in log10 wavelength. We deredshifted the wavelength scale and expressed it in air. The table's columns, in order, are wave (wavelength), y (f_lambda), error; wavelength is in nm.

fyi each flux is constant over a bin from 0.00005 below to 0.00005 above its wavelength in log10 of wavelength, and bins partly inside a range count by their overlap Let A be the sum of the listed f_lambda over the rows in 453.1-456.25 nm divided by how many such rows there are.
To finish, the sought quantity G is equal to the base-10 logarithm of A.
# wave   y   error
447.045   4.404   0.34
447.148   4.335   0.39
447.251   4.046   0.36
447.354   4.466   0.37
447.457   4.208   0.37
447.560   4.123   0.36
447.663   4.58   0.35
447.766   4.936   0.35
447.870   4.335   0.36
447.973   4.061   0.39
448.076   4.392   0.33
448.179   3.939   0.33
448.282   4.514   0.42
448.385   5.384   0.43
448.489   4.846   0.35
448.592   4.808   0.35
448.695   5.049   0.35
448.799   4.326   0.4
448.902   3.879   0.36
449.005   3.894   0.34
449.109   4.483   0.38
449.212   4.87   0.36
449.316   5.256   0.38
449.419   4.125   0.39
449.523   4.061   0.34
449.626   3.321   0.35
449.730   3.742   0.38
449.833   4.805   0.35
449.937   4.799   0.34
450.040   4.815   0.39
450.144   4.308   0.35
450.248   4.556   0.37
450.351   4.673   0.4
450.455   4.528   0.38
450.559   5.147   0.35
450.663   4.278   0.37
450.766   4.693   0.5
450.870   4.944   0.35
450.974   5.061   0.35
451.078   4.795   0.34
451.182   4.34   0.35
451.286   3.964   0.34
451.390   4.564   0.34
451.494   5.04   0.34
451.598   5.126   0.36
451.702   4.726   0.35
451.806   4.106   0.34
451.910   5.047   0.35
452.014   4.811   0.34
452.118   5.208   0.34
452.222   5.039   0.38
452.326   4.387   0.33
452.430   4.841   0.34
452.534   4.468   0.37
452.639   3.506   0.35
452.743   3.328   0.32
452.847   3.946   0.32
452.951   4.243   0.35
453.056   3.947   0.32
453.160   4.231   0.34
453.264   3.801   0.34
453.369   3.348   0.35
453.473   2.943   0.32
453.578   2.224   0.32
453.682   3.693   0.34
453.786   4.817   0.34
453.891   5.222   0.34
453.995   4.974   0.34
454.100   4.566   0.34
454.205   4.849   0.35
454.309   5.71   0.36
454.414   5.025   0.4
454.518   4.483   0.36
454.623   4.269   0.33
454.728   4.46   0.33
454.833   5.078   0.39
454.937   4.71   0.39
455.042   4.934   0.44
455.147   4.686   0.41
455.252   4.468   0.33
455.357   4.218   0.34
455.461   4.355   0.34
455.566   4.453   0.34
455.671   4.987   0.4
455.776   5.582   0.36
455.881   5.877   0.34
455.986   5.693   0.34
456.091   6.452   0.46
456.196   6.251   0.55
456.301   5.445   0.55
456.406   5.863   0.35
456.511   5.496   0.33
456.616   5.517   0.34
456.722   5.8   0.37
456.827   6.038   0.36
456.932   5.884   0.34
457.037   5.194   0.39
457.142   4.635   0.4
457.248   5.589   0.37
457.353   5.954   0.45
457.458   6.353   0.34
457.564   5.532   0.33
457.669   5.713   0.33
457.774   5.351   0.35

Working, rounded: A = 4.7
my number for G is 0.670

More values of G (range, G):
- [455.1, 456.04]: 0.692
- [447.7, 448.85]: 0.663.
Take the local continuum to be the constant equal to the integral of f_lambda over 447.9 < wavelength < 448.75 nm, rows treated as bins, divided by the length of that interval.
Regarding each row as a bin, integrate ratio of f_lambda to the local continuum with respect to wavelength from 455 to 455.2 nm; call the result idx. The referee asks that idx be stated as 0.21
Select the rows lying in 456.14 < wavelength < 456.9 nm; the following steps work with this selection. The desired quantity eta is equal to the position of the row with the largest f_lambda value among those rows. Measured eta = 456.196 nm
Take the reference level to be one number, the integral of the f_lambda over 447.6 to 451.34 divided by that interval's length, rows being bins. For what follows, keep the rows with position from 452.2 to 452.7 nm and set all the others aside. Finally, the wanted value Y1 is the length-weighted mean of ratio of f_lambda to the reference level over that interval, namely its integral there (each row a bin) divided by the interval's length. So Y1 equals 0.97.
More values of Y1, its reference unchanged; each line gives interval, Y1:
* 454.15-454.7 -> 1.07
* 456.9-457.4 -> 1.20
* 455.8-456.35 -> 1.31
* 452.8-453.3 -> 0.90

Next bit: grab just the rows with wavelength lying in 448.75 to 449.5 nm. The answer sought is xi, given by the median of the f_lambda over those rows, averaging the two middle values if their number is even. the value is 4.3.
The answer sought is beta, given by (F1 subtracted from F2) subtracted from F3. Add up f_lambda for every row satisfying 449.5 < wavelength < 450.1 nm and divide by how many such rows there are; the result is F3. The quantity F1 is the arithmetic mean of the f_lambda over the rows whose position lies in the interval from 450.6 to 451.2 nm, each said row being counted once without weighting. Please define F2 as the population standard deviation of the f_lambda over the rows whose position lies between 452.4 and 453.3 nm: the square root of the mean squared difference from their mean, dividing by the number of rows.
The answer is 8.5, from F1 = 4.69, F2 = 0.44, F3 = 4.3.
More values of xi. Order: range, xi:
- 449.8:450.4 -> 4.7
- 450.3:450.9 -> 4.7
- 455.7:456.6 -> 5.8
